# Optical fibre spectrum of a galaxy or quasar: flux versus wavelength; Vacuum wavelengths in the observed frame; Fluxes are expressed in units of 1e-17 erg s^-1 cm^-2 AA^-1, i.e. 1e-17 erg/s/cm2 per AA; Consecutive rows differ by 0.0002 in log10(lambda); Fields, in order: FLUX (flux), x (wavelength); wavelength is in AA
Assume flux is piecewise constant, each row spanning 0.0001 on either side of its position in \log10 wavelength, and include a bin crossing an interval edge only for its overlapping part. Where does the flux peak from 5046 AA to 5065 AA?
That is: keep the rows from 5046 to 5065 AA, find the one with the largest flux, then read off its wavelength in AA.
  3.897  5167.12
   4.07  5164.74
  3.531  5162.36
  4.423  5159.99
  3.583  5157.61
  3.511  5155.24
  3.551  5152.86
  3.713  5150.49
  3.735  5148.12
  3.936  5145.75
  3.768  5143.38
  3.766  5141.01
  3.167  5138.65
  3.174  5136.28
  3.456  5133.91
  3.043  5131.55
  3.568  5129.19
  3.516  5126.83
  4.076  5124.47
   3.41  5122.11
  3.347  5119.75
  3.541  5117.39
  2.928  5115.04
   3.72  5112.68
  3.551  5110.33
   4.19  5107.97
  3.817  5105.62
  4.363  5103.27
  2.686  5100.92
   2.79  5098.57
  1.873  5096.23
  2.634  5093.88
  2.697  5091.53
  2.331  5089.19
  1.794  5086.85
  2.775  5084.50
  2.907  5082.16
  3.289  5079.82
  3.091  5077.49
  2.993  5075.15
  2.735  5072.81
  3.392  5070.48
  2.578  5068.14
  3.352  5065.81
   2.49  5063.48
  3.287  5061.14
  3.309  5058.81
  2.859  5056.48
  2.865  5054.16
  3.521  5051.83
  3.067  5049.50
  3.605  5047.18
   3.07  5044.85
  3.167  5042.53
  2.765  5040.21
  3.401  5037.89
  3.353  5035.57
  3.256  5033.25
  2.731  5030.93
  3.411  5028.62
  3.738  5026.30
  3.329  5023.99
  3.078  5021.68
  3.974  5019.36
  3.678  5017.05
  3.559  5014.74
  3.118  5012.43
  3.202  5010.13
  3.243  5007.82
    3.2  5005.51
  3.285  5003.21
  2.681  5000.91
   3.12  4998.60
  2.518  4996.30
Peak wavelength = 5047.18 AA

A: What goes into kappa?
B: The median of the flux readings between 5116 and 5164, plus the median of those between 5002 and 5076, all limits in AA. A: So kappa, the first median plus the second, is 6.80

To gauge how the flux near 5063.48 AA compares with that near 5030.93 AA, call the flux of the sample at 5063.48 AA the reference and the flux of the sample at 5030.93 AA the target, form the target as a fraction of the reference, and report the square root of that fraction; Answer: 1.05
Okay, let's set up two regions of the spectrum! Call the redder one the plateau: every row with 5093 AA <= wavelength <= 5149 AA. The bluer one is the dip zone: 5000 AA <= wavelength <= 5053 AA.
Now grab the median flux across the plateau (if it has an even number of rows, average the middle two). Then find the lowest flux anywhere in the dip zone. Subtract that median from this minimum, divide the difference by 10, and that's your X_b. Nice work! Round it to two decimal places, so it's -0.08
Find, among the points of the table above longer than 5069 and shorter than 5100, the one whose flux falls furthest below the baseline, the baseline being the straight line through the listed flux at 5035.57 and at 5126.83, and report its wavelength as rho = 5086.85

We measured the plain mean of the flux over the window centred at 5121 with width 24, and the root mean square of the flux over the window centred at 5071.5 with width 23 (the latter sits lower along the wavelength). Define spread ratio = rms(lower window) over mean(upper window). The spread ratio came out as 0.87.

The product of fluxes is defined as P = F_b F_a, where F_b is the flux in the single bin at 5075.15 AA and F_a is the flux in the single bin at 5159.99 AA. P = 13.2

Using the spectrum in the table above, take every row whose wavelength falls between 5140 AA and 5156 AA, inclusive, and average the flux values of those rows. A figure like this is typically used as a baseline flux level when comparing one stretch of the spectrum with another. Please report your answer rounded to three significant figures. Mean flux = 3.71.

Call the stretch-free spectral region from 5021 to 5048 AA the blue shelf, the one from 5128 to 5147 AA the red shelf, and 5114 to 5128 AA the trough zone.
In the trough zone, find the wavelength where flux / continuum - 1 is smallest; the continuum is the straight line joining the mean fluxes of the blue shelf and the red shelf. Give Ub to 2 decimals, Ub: 5115.04 AA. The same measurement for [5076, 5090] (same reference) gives 5086.85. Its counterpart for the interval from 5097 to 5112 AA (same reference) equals 5100.92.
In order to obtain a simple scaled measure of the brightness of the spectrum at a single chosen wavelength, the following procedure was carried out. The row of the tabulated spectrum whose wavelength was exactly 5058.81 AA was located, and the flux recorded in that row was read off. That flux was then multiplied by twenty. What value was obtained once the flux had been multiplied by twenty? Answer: 66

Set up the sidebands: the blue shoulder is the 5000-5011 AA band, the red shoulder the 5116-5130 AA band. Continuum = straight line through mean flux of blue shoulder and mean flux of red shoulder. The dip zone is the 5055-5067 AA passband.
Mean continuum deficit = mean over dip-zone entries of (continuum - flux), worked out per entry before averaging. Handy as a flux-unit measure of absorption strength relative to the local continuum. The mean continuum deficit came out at 0.28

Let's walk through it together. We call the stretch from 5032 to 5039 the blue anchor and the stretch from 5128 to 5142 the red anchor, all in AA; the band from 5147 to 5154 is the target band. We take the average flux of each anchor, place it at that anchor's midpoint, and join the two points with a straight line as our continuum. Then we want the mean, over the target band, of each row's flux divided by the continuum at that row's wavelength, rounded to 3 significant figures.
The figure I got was 1.09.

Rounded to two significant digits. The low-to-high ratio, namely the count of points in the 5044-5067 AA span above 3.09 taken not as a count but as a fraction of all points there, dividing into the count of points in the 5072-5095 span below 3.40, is 20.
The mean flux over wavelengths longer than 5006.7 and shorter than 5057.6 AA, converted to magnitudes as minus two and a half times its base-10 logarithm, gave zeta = -1.29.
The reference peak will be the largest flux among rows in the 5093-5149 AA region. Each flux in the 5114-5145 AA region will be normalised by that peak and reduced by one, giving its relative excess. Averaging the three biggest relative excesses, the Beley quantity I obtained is -0.11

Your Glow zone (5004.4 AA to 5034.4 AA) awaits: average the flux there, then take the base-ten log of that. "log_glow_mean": 0.525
